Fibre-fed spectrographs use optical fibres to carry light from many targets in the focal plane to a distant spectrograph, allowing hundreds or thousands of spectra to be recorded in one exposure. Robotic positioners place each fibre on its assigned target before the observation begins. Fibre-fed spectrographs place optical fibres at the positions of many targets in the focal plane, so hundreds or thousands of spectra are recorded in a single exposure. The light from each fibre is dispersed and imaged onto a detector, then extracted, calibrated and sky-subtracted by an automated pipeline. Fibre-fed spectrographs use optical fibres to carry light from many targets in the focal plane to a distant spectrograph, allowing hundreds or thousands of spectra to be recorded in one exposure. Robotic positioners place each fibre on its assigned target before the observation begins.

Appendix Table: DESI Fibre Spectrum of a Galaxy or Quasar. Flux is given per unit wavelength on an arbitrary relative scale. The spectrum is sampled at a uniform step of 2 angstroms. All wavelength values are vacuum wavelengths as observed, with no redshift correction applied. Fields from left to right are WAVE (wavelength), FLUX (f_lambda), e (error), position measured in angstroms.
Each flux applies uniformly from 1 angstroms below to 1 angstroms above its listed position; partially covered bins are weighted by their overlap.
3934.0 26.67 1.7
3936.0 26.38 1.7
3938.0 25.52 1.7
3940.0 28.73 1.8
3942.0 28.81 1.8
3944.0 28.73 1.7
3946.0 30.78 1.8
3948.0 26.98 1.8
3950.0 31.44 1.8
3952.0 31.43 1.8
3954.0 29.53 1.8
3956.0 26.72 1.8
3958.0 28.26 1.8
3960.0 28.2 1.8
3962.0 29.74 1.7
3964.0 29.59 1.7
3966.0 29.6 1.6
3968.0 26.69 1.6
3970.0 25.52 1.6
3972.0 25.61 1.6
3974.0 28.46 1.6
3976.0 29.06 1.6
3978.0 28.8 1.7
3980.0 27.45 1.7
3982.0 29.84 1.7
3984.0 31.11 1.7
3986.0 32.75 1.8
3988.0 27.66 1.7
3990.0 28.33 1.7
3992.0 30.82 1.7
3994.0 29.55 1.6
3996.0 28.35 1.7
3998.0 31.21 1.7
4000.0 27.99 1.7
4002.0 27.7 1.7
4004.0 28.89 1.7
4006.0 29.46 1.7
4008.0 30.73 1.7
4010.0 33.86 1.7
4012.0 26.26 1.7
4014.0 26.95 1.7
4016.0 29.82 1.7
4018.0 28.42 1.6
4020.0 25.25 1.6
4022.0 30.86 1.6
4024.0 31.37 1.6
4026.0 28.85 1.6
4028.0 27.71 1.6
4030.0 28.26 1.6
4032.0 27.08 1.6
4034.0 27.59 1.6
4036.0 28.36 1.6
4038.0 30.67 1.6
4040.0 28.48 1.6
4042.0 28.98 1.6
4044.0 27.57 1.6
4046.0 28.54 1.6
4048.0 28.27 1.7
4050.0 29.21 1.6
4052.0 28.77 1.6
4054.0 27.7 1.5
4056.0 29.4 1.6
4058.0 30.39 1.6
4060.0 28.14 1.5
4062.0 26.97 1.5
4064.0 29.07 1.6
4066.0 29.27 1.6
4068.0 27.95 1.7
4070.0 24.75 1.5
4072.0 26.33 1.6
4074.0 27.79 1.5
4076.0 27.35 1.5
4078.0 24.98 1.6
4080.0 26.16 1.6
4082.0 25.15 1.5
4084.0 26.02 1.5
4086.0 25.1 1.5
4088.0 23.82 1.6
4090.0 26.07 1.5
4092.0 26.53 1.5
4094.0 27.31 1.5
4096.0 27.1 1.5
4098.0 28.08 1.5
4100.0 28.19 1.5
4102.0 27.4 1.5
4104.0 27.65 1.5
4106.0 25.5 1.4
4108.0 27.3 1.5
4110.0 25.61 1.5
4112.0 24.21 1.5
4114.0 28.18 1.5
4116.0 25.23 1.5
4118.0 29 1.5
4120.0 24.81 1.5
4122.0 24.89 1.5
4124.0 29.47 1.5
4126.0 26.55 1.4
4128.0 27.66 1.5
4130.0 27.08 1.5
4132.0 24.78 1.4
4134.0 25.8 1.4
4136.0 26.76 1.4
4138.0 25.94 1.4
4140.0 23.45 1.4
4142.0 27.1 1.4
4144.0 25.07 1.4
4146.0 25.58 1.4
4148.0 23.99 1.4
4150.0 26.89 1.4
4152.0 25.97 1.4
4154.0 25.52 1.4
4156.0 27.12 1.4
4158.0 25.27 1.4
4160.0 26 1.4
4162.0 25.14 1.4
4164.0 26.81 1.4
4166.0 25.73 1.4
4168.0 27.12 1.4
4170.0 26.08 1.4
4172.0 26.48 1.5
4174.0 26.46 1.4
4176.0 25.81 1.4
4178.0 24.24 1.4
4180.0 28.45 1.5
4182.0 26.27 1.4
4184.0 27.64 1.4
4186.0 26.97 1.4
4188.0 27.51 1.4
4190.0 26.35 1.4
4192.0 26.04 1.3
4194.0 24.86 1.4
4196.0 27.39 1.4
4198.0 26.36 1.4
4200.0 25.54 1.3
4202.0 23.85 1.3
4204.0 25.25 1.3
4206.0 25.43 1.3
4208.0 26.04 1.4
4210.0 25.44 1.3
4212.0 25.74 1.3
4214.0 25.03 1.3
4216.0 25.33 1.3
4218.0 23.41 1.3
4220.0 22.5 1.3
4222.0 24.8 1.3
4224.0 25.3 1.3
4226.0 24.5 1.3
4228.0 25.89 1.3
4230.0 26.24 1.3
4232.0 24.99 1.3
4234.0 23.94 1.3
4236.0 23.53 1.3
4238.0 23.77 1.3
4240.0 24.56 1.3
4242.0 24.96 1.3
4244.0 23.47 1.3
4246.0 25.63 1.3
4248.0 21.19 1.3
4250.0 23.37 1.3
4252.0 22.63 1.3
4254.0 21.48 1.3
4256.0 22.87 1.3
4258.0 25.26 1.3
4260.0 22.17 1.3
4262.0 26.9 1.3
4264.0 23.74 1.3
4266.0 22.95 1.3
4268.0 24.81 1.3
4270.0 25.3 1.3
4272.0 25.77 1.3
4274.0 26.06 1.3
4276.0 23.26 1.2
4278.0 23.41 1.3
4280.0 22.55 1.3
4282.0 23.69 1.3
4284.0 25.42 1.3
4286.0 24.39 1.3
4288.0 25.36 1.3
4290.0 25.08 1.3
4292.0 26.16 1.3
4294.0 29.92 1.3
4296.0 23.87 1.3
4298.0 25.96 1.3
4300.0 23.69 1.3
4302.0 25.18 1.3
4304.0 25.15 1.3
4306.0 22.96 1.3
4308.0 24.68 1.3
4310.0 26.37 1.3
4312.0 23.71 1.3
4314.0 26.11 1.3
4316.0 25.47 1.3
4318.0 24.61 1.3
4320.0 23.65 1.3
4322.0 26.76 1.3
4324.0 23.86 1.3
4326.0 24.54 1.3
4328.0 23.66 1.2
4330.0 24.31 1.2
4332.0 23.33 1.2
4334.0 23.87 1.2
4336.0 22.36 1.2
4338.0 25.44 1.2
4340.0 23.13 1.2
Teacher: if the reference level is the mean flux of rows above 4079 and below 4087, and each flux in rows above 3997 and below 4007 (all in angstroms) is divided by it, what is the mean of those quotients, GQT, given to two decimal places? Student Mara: 1.13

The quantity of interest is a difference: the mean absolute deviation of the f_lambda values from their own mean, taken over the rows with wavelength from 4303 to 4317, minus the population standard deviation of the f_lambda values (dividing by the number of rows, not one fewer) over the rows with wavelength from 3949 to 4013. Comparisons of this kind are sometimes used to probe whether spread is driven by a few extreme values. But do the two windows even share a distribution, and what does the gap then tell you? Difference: -1.0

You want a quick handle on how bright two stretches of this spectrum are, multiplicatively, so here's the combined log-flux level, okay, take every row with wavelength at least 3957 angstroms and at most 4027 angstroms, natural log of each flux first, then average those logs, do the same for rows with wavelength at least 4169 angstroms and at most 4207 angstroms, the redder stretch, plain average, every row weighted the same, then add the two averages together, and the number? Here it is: 6.63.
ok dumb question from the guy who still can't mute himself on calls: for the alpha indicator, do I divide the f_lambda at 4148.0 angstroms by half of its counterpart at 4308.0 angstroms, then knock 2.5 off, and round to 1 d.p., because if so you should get -0.6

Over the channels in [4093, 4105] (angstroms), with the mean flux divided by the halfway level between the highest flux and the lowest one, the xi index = 1.00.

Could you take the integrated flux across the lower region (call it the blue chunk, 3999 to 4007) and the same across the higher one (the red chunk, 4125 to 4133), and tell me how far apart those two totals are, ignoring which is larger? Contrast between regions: 16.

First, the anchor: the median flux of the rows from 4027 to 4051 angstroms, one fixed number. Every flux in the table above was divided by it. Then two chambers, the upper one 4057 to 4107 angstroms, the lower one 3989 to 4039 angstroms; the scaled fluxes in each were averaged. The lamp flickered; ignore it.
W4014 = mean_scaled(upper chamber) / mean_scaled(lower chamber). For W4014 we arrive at 0.93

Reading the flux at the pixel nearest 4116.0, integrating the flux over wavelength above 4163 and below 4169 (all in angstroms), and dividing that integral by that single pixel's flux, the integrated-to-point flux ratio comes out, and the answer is 6.31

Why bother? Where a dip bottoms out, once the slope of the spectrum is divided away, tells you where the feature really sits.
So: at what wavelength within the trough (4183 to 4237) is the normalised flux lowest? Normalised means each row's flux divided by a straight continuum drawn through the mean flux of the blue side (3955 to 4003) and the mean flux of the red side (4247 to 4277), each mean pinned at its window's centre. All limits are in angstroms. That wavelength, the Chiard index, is 4220.0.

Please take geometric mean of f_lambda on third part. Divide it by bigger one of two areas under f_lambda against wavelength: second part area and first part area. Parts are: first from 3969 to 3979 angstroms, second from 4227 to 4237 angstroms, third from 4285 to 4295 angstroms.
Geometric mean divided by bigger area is 0.0950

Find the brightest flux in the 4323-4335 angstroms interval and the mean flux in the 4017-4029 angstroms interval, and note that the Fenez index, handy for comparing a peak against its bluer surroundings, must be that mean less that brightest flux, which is 4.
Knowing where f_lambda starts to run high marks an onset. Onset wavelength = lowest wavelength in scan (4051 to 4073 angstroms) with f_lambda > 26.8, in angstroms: 4052.0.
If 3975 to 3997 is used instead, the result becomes 3976.0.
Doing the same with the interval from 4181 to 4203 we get 4184.0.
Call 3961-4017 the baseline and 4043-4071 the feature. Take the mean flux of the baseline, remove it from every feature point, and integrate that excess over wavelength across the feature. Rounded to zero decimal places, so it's -20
